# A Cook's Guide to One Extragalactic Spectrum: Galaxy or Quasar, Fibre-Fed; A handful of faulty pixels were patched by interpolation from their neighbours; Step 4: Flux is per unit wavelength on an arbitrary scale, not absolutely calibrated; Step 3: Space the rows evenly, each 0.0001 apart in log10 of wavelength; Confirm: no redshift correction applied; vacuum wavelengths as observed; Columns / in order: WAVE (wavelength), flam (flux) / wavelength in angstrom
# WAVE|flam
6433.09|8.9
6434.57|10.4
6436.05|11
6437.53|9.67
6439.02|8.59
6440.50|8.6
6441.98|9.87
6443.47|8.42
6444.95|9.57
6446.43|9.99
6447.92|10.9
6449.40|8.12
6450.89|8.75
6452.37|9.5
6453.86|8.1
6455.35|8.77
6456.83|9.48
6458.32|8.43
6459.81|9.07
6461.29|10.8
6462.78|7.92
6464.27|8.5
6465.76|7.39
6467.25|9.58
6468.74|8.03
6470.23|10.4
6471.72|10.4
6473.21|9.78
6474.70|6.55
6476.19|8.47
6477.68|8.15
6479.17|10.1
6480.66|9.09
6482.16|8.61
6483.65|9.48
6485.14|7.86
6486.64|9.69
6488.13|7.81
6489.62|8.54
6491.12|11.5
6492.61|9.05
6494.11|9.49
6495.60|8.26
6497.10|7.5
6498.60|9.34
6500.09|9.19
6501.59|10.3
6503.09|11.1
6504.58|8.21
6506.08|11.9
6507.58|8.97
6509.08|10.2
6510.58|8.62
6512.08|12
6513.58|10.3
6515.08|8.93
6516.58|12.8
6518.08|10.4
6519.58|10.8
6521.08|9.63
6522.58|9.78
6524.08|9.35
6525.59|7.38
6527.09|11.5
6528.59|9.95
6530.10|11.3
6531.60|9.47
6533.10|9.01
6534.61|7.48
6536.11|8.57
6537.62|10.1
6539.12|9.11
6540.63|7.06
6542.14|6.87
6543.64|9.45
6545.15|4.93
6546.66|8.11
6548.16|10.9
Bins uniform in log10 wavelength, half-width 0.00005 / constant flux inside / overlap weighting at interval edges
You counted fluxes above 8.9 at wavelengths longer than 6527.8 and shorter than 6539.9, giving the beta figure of 6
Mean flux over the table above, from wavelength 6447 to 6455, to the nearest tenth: 9.1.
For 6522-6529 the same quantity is 9.6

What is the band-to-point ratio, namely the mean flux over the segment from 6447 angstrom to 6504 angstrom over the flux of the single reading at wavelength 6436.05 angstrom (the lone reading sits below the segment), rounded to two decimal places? 0.82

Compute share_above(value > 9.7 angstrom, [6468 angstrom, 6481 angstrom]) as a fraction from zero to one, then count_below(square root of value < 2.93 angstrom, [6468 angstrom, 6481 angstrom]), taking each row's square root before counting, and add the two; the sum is 4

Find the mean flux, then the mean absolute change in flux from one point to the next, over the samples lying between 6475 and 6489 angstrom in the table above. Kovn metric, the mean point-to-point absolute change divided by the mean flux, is 0.14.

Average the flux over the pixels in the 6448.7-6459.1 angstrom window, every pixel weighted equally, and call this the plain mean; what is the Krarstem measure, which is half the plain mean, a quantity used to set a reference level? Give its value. 4.4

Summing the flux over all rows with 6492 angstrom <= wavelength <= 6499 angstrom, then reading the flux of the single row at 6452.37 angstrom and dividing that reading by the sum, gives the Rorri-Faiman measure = 0.218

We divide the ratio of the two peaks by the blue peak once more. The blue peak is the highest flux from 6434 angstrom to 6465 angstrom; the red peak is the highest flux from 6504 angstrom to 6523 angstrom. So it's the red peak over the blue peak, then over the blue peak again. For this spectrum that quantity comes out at 0.106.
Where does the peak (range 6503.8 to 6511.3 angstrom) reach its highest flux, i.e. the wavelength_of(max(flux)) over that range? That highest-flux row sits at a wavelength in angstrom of 6506.08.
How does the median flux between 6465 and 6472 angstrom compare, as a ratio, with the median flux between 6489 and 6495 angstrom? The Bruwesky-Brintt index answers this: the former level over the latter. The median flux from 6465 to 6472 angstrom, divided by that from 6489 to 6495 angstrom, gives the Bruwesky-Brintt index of 1.03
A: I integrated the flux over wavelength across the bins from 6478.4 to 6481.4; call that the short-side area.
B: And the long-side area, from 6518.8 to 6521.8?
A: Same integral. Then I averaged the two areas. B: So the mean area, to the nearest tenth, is 29.7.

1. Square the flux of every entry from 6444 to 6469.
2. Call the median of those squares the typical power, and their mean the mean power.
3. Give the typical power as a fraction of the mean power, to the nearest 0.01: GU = 0.94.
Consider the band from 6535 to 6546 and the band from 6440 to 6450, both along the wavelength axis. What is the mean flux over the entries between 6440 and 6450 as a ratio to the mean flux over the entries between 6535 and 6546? 1.17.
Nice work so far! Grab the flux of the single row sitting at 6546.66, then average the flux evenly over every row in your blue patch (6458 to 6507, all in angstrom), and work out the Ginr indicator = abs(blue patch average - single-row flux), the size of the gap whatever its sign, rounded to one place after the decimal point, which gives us 1.0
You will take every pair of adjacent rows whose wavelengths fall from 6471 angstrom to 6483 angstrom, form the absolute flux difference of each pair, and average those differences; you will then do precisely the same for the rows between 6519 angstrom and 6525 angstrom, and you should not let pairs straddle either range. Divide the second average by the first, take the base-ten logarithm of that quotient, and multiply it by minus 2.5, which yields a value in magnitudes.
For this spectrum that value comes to 0.92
